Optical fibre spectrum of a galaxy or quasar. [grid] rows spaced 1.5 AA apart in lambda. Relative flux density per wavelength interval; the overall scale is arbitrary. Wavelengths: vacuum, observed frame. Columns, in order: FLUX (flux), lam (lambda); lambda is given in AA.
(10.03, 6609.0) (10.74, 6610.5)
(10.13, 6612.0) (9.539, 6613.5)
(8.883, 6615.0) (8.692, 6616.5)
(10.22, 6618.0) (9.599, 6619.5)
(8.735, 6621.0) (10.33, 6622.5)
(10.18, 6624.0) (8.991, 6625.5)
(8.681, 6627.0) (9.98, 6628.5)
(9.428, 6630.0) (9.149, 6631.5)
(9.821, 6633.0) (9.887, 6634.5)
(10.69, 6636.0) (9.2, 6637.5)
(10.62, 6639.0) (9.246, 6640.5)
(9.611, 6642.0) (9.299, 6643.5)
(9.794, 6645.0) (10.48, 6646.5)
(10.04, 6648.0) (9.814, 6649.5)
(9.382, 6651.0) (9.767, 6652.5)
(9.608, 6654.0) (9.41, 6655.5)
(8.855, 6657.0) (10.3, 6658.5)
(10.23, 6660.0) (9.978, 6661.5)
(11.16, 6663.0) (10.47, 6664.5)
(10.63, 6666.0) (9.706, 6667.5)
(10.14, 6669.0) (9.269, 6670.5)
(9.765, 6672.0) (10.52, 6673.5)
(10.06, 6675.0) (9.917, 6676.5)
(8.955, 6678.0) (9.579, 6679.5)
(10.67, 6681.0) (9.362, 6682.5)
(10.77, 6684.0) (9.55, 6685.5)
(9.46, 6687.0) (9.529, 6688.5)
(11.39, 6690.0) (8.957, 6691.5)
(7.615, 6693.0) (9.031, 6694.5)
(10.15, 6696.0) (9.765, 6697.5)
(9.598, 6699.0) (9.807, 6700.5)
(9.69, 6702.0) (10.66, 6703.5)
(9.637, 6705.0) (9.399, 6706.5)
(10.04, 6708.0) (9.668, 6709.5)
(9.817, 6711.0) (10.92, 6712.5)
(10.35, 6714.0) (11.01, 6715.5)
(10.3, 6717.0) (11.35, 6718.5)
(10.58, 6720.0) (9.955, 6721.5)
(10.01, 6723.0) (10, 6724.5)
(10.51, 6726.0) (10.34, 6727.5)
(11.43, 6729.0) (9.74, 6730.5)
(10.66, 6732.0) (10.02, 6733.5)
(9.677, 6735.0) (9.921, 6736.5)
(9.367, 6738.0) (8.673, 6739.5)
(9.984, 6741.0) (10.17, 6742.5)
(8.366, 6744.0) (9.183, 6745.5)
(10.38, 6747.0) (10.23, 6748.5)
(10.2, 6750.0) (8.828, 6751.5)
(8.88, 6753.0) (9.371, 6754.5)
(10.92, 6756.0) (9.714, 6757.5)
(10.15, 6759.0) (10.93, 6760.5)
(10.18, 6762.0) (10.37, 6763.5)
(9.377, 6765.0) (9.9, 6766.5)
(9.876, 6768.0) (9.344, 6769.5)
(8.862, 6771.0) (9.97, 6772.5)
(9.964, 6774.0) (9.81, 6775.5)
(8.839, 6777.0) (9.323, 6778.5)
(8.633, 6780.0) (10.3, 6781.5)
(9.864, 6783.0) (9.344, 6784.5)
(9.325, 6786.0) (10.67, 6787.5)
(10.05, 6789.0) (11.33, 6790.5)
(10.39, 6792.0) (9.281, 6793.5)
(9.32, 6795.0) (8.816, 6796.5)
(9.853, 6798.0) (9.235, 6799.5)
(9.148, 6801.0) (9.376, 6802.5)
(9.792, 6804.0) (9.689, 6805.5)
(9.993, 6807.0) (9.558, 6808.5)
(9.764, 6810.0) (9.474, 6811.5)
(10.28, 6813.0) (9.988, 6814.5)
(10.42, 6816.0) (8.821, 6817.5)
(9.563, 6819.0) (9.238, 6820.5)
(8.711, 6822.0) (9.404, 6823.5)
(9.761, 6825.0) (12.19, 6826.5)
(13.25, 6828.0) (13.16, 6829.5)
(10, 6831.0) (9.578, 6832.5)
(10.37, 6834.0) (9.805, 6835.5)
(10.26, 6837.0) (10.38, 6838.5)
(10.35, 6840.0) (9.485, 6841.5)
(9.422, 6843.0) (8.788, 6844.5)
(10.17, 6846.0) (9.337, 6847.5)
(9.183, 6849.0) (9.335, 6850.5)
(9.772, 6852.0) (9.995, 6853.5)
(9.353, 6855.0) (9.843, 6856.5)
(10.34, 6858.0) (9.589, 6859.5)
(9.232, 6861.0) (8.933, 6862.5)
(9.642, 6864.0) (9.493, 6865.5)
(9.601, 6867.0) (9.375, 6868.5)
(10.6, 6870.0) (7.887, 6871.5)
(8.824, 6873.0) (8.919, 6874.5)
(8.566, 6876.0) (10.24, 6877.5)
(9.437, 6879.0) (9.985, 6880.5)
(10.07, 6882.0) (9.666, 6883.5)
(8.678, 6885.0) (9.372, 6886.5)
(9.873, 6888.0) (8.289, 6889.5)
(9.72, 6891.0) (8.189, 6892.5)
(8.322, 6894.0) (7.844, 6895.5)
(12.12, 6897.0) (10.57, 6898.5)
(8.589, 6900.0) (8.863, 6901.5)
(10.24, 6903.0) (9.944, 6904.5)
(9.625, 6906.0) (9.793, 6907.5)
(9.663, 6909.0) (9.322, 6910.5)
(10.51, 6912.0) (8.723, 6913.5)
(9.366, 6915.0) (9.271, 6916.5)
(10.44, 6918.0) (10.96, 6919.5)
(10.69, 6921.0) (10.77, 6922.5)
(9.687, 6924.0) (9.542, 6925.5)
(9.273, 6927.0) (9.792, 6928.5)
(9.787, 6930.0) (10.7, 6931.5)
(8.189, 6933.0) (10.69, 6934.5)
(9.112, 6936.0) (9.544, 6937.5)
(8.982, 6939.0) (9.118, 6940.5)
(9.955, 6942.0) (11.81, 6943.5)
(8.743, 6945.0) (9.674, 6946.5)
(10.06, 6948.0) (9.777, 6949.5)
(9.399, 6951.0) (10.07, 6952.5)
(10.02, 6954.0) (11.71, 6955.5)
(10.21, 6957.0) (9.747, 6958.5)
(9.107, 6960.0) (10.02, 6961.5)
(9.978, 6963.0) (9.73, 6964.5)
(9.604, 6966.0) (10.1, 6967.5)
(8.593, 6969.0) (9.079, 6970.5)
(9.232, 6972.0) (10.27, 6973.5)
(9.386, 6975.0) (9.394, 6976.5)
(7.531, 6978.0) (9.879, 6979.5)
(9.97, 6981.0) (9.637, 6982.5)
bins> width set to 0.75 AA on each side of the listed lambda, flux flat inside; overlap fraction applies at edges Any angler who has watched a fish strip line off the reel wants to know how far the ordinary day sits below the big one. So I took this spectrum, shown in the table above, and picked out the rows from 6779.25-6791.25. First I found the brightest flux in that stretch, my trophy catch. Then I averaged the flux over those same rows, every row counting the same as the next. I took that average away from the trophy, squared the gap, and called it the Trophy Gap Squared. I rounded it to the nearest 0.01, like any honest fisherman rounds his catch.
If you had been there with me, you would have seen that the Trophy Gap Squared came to 1.93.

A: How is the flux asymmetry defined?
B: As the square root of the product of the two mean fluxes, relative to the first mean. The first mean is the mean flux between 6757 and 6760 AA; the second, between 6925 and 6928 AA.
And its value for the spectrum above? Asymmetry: 0.97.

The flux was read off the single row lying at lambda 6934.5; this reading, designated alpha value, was 10.69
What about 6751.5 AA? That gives 8.828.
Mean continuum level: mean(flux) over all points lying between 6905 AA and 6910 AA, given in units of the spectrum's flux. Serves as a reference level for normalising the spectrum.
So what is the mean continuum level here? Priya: 9.7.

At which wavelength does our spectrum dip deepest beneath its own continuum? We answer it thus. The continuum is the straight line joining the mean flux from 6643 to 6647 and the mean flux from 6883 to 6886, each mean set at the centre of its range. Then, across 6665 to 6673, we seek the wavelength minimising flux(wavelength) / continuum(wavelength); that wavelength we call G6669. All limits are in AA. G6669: 6670.5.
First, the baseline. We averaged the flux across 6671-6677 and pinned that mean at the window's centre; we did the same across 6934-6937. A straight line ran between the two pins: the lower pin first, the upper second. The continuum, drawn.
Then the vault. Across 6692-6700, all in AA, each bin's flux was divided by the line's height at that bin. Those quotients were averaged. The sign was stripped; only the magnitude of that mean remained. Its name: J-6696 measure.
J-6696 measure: 0.92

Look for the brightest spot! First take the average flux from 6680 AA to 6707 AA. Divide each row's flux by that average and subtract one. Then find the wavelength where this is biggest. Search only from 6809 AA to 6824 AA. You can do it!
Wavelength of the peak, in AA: 6816.0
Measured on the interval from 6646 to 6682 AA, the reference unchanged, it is 6663.0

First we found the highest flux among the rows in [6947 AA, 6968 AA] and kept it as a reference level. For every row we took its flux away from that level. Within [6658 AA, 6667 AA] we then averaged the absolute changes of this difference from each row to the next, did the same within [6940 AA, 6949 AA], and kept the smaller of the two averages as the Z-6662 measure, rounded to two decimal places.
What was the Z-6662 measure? 0.47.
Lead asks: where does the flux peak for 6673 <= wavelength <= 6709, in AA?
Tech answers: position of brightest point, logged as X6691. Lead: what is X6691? 6690.0 AA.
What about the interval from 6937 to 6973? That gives 6943.5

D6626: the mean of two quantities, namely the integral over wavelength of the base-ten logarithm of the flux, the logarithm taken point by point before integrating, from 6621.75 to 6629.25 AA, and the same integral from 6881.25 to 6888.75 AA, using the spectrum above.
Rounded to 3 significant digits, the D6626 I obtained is 7.35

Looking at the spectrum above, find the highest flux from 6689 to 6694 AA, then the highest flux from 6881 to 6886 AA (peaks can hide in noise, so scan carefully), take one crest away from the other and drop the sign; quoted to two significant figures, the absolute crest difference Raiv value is 1.3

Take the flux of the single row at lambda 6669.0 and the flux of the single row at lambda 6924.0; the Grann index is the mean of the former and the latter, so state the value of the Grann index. 9.91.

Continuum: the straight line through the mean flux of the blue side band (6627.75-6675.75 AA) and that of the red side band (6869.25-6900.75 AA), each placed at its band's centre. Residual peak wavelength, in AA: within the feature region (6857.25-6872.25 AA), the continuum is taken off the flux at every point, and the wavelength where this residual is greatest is 6870.0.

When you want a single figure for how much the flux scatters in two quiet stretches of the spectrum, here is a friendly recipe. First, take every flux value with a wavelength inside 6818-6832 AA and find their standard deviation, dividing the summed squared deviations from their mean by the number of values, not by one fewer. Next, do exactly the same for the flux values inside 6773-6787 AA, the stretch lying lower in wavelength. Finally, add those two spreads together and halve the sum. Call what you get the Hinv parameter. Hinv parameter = 1.1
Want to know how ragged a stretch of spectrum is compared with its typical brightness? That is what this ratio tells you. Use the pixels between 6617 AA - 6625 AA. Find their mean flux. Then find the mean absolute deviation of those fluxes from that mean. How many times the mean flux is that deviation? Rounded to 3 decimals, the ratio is 0.053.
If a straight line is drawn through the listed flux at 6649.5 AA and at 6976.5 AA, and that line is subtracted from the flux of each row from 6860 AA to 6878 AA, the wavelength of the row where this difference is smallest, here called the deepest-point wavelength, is 6871.5 AA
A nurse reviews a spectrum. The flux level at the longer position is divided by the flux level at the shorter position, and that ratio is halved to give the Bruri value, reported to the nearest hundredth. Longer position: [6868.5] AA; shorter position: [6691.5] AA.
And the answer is 0.52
